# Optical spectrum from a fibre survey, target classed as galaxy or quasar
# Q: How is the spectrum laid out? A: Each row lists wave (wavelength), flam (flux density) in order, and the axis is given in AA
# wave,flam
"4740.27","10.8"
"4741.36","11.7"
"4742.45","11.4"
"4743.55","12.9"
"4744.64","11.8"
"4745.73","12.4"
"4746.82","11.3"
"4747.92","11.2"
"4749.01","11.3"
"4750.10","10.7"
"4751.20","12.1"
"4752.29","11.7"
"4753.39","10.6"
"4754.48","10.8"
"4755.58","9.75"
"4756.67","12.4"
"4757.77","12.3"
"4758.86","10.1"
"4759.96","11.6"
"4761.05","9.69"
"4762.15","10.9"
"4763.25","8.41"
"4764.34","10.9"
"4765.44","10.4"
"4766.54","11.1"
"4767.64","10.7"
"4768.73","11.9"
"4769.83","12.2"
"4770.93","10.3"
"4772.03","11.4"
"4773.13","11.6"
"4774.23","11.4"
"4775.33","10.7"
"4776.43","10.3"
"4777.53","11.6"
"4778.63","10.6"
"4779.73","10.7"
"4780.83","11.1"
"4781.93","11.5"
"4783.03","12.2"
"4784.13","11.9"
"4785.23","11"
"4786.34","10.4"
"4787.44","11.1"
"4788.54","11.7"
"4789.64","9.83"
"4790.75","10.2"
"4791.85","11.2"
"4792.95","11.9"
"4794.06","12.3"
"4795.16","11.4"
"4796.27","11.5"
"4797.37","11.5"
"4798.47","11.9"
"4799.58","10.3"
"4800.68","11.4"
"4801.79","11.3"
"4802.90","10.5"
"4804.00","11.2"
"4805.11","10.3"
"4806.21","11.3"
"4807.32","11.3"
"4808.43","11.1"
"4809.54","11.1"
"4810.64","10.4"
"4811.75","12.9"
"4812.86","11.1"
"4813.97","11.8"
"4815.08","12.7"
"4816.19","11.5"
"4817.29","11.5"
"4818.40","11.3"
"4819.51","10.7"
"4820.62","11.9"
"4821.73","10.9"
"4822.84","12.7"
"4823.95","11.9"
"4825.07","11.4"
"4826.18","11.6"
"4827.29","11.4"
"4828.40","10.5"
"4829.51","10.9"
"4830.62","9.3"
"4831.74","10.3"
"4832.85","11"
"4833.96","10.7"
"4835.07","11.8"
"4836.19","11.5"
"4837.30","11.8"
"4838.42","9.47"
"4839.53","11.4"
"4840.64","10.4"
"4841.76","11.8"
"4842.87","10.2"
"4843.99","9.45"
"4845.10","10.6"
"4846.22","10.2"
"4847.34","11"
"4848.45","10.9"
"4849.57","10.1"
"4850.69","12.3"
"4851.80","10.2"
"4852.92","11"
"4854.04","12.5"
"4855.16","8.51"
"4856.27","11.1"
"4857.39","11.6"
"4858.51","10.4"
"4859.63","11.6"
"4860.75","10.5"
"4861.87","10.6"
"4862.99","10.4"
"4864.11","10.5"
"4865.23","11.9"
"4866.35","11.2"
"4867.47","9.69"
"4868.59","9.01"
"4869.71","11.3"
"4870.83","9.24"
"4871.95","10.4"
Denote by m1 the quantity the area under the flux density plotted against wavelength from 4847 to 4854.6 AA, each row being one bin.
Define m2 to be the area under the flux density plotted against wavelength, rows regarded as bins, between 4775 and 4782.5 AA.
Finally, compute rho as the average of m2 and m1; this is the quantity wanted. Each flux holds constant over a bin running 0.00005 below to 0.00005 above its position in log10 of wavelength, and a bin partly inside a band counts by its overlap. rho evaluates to 83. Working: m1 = 85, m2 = 82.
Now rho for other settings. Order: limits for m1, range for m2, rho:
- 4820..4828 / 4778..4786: 92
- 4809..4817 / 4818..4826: 93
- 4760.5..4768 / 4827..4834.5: 78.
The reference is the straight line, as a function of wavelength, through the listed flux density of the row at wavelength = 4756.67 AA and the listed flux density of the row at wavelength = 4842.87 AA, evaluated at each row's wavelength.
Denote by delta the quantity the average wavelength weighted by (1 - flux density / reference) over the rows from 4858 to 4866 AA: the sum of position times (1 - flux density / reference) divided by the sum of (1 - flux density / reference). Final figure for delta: 4862.3 AA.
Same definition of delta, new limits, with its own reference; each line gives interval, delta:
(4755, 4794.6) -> 4769.3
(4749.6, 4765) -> 4758.1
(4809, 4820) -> 4814.8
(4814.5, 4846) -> 4827.4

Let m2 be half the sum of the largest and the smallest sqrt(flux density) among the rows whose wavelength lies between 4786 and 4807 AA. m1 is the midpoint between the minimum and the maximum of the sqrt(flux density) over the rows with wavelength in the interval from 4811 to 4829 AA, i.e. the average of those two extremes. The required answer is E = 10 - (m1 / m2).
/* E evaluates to 8.97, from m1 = 3.42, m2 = 3.32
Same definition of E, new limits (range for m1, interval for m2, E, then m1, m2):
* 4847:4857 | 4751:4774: 9.00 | 3.23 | 3.21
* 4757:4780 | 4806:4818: 9.06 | 3.20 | 3.41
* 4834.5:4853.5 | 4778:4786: 9.02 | 3.29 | 3.37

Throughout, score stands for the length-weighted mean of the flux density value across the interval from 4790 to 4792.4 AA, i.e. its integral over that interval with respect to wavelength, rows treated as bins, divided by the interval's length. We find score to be 10.6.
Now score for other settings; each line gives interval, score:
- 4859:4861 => 11.1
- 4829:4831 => 10.2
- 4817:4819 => 11.4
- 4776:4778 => 11.0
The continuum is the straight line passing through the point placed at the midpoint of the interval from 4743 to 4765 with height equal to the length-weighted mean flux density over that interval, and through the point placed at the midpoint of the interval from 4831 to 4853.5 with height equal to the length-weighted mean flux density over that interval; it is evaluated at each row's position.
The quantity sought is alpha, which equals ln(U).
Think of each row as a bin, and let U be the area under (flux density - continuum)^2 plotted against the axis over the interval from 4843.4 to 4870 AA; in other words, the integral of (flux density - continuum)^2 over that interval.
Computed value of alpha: 3.17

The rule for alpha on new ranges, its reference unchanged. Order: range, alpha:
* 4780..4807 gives 2.51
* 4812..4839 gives 3.09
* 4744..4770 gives 3.17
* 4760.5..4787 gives 2.93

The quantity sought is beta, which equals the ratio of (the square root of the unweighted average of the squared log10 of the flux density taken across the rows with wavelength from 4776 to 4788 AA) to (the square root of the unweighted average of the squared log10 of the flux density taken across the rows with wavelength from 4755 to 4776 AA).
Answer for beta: 1.01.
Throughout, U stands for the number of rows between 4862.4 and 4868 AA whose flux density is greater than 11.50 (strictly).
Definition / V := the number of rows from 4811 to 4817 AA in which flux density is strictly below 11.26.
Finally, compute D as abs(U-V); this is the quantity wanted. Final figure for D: 0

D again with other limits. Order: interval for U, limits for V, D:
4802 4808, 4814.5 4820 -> 1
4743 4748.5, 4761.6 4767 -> 2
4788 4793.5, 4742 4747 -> 2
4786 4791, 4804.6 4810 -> 2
